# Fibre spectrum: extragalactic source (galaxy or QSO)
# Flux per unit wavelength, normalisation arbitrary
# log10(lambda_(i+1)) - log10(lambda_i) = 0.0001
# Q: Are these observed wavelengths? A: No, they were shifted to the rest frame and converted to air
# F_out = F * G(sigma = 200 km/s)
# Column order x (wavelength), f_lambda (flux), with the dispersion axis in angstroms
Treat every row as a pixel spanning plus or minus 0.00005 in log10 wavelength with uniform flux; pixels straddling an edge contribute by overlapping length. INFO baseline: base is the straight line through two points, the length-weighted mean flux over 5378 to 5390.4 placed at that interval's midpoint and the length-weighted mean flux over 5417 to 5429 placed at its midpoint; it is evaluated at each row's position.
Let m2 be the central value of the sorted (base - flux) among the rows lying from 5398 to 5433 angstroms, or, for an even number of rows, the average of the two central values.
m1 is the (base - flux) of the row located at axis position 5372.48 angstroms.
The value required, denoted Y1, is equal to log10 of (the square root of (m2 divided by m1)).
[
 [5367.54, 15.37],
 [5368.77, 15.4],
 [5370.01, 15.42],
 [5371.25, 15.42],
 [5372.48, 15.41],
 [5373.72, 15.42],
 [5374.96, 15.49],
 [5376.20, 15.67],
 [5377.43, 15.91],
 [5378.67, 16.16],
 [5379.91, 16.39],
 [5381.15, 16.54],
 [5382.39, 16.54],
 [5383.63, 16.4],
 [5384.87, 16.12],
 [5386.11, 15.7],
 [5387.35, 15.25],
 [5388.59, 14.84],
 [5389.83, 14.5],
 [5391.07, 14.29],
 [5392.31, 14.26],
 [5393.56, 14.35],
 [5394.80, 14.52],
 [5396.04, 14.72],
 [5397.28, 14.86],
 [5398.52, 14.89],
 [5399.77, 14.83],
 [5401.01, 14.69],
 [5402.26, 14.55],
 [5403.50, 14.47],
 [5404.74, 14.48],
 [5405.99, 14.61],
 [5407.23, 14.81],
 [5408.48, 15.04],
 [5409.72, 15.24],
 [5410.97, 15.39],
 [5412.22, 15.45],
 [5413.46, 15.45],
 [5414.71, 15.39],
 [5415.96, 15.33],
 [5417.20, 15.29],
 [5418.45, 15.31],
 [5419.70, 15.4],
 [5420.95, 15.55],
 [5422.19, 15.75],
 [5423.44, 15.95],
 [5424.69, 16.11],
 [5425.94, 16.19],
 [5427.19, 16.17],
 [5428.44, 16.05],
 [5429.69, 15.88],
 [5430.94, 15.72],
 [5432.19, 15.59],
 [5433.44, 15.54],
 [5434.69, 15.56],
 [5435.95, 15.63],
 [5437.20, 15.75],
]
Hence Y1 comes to -0.02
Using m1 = 0.5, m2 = 0.41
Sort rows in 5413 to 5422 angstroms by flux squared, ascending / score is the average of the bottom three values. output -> 234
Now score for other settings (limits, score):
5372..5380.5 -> 238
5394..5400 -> 216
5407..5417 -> 226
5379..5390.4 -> 221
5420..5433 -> 244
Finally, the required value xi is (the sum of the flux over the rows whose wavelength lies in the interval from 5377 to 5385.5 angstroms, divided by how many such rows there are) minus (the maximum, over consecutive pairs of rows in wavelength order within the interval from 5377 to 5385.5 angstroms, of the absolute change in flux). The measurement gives 16.0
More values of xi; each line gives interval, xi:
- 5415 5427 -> 15.5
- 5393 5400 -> 14.5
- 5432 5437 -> 15.5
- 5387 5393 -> 14.2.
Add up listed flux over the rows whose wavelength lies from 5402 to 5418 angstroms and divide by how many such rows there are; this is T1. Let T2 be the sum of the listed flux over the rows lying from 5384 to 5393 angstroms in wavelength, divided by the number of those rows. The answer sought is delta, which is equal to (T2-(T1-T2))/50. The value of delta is 0.2990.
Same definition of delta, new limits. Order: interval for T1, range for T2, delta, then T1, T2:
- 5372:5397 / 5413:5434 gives 0.3190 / 15.4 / 15.69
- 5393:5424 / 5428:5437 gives 0.3273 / 15.1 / 15.71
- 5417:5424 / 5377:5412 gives 0.2954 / 15.5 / 15.16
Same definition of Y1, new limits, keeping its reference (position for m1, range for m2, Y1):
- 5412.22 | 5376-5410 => 0.22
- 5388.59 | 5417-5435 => -0.61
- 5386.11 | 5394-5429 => 0.27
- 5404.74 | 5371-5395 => -0.26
